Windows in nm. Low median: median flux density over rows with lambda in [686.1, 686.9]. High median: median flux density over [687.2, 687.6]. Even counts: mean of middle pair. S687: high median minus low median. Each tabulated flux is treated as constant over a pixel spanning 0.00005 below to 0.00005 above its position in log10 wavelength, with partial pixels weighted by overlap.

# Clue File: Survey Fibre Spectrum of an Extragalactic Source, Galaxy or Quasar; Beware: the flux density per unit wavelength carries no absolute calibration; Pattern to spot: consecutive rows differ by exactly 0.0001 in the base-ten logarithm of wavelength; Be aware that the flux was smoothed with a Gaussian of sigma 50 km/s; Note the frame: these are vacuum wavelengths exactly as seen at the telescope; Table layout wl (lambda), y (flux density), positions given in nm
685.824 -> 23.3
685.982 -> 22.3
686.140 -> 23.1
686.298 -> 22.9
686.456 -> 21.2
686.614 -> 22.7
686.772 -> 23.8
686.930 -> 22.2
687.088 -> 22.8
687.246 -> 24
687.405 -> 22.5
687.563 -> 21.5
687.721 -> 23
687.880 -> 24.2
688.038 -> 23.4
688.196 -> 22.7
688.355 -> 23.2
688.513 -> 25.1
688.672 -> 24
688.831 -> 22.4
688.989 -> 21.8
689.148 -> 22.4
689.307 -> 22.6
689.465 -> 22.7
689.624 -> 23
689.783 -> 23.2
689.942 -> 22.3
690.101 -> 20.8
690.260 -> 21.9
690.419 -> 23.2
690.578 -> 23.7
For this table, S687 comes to -0.4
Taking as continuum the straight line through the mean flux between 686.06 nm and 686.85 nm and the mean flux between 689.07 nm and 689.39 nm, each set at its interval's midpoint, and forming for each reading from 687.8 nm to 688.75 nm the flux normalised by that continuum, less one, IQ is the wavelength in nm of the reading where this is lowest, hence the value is 688.196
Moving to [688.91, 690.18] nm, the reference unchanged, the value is 690.101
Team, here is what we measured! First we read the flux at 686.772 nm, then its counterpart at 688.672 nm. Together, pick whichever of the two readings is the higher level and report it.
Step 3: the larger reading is 24.00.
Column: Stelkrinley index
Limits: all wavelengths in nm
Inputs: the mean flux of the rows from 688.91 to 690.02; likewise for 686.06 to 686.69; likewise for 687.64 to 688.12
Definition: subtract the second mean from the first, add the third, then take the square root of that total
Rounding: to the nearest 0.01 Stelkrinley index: 4.86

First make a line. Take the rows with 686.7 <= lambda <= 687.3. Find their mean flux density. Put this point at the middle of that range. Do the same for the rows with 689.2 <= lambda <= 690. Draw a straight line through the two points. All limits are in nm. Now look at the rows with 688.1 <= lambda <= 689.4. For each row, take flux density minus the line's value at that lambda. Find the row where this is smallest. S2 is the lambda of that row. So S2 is 688.989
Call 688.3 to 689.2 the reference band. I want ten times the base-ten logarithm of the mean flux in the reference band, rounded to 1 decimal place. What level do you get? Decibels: 13.6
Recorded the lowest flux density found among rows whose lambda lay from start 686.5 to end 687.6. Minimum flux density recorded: 21.5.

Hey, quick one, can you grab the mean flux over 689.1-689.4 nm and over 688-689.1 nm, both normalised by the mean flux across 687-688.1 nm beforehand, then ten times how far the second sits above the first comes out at 0.3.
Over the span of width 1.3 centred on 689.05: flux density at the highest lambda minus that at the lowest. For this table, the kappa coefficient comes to -2.1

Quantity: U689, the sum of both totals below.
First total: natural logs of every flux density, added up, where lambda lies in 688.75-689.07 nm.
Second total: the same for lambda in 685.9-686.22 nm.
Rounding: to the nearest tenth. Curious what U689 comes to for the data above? 12.4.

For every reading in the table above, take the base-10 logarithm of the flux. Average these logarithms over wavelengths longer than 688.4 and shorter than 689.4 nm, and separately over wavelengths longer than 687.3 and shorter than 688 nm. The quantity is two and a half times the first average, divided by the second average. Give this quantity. 2.51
